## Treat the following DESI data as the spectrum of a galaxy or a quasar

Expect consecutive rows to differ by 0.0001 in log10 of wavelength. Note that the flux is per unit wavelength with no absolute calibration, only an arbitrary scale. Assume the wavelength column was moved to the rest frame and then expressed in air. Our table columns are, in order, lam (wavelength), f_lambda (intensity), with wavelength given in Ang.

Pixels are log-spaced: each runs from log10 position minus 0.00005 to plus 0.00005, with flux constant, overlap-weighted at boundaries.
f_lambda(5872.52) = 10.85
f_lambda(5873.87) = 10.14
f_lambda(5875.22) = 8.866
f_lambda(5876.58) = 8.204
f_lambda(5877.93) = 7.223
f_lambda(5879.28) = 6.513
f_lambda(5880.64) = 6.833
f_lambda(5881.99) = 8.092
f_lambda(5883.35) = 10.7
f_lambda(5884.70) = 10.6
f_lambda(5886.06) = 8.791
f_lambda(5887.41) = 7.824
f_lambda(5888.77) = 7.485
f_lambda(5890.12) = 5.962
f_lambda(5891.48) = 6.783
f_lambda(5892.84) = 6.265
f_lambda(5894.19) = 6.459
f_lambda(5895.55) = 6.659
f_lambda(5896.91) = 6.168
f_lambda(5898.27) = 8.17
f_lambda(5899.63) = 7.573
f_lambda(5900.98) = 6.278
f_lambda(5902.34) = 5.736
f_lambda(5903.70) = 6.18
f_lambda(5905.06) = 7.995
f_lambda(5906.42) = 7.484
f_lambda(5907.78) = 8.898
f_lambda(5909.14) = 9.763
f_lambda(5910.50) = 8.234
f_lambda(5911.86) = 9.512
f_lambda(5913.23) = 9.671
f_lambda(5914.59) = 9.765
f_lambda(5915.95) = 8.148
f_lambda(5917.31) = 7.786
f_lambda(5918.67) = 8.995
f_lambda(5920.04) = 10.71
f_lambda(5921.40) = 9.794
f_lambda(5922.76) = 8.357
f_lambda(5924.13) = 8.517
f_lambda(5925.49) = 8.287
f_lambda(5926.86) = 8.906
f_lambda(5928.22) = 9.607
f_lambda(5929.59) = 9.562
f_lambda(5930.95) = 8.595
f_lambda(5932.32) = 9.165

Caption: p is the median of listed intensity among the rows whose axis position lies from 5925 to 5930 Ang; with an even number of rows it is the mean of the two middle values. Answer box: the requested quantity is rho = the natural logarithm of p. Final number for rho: 2.22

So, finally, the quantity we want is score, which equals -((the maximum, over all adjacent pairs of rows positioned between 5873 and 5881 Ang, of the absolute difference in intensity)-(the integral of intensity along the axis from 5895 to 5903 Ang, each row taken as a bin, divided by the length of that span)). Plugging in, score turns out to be 5.5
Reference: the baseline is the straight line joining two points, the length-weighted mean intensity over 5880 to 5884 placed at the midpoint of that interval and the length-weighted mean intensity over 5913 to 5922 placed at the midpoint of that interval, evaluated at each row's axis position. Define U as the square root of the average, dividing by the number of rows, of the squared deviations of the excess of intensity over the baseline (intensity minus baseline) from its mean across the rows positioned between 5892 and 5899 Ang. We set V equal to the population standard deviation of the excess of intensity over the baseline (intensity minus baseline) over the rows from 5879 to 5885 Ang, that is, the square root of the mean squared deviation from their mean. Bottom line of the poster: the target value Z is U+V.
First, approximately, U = 0.7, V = 1.8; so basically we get 2.5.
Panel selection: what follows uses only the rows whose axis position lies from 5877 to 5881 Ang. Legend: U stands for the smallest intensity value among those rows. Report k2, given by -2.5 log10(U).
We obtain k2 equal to -2.0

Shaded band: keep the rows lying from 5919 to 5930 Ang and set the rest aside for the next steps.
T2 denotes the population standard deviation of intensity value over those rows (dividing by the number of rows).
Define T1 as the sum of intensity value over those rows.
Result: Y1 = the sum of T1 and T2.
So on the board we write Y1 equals 75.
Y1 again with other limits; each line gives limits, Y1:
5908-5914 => 38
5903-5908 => 32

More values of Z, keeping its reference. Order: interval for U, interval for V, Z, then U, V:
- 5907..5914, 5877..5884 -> 2.0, 0.6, 1.5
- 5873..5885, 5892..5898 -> 1.7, 1.5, 0.2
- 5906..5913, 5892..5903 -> 1.6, 0.8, 0.8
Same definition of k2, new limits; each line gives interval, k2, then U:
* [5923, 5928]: -2.3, 8.287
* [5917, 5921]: -2.2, 7.786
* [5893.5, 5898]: -2.0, 6.168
